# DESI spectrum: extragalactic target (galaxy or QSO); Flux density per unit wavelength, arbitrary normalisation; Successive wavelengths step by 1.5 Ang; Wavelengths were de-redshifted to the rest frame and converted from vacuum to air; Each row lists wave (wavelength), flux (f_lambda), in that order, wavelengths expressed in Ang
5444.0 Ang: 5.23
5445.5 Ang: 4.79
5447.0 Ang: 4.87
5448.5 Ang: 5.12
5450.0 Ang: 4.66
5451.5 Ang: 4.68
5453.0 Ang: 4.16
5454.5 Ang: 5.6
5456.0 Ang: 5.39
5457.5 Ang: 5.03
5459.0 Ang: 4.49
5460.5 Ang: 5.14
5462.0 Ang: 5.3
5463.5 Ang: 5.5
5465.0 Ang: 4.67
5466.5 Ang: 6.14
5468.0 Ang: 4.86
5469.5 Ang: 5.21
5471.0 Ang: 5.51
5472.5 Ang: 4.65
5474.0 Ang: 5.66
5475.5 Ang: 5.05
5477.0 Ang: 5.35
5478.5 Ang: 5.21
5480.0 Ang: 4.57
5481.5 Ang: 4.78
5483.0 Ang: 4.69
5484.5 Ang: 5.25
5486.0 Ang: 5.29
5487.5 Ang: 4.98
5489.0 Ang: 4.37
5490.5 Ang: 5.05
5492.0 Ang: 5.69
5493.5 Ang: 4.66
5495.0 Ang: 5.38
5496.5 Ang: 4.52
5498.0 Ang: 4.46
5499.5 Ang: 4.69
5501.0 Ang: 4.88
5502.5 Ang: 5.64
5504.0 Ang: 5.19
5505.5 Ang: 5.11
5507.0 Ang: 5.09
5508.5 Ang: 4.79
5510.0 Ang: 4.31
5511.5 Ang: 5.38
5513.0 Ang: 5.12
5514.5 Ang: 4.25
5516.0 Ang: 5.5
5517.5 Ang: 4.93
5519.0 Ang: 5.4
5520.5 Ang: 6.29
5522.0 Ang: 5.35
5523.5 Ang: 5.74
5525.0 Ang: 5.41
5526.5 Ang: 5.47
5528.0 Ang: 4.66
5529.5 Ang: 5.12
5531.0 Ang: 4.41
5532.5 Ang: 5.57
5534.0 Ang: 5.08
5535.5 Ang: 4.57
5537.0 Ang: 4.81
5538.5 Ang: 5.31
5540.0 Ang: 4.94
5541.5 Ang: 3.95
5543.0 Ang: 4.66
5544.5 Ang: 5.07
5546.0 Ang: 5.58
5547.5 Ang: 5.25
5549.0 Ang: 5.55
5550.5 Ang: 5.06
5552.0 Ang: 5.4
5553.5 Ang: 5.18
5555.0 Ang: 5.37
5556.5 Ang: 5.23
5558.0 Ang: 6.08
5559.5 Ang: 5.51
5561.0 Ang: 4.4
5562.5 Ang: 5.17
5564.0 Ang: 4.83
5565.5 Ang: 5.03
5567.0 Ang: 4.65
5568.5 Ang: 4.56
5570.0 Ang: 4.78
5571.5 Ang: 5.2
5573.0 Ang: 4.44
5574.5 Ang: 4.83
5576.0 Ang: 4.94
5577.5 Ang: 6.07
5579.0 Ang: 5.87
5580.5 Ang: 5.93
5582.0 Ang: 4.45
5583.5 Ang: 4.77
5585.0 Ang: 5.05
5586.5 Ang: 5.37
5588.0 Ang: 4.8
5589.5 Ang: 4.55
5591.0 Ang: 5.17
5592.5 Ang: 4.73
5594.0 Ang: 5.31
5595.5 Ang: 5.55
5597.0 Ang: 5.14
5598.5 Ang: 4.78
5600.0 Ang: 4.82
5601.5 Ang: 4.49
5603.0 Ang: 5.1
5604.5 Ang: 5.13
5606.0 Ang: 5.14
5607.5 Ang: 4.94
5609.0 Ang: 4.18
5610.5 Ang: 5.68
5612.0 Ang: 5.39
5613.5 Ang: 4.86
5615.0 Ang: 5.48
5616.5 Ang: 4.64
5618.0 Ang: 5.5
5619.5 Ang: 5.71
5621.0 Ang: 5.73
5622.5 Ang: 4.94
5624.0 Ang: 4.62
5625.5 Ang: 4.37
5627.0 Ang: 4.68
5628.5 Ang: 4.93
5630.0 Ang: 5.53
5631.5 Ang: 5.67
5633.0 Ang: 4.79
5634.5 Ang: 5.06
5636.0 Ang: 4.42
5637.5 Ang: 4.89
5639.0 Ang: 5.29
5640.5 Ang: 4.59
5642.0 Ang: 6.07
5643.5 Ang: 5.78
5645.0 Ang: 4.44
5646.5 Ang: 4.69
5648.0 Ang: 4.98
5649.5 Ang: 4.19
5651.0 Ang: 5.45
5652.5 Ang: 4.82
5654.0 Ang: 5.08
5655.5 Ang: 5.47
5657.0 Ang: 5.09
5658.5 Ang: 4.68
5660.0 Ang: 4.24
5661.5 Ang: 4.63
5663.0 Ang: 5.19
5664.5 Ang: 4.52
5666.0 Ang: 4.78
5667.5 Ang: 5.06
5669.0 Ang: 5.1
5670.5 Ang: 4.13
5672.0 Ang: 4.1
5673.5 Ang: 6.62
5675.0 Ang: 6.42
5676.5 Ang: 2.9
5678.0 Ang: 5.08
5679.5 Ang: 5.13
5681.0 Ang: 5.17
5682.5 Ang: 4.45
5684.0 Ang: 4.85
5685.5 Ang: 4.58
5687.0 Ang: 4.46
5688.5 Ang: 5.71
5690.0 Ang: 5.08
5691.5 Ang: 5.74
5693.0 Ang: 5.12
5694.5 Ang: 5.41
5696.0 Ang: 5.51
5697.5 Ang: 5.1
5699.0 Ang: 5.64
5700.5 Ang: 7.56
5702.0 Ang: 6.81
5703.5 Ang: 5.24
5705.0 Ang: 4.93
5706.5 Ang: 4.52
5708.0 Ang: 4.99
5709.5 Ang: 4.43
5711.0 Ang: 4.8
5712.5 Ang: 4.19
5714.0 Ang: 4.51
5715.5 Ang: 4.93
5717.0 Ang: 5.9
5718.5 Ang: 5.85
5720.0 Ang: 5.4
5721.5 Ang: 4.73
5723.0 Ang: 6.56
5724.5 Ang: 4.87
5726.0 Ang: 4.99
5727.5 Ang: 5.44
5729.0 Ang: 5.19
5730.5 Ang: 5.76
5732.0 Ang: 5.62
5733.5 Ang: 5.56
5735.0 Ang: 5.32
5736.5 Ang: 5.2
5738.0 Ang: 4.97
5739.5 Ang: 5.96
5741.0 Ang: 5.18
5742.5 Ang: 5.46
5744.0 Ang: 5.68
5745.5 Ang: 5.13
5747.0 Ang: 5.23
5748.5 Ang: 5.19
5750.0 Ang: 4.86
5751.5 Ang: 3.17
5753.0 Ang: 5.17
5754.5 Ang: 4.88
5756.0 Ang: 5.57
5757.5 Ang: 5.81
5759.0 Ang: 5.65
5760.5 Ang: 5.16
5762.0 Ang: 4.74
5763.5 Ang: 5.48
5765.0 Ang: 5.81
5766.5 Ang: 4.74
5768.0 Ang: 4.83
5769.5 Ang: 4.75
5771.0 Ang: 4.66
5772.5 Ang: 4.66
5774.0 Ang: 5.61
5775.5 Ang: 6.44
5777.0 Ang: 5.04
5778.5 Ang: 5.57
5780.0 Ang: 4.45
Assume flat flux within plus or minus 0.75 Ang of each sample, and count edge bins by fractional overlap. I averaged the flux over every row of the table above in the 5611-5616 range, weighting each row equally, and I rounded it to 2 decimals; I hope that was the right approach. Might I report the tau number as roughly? 5.24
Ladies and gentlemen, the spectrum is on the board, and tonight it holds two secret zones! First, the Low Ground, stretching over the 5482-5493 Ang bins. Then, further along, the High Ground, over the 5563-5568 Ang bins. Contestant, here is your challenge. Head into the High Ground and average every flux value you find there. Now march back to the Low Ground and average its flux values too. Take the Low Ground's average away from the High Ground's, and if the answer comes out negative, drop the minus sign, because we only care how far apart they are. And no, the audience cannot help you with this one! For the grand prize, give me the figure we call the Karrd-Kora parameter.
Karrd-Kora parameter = 0.2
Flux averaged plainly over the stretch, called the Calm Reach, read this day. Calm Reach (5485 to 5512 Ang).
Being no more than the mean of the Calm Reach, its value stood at 4.97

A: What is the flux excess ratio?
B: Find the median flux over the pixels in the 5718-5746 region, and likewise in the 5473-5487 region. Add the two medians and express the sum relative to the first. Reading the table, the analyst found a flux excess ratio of 1.96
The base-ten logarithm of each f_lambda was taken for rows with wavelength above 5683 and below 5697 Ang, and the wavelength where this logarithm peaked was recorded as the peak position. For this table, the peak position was 5691.5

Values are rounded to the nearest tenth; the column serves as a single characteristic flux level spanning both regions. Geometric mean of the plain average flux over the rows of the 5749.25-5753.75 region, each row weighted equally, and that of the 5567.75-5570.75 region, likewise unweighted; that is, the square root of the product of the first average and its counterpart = 4.5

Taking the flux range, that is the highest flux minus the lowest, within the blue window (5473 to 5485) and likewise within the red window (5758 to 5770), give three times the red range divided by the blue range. 2.9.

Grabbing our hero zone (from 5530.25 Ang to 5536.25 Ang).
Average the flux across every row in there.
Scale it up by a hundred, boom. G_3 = 491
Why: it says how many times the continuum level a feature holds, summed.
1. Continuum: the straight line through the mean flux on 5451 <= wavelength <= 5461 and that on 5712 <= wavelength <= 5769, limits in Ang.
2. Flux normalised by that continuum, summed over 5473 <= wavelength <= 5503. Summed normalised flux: 20.2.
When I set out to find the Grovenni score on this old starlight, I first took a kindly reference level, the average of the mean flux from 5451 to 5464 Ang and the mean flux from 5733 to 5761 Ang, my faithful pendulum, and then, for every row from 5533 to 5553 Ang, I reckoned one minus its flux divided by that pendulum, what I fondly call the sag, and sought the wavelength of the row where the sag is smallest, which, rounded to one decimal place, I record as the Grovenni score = 5546.0 Ang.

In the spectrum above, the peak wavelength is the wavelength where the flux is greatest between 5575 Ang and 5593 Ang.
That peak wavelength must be 5577.5 Ang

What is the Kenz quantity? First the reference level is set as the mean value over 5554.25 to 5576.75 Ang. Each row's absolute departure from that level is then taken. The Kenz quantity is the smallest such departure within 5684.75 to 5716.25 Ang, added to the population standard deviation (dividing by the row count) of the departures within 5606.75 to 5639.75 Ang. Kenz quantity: 0.26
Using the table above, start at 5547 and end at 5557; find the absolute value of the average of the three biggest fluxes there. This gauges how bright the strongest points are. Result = 5.44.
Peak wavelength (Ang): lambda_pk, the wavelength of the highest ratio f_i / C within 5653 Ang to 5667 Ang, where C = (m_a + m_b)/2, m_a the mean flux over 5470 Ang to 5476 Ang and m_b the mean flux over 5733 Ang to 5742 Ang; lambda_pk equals 5655.5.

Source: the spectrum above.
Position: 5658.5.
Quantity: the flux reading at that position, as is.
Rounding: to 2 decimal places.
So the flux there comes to 4.68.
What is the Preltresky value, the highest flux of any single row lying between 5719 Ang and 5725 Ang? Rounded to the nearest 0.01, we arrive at 6.56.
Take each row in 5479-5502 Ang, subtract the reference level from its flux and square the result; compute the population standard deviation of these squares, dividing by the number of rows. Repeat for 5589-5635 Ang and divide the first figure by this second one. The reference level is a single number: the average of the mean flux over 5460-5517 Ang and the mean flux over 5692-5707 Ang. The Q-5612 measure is 1.0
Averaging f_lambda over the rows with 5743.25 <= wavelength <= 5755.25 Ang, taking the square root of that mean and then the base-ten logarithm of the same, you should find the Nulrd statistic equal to 0.346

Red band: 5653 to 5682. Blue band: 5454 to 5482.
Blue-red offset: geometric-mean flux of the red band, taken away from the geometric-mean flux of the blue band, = 0.30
